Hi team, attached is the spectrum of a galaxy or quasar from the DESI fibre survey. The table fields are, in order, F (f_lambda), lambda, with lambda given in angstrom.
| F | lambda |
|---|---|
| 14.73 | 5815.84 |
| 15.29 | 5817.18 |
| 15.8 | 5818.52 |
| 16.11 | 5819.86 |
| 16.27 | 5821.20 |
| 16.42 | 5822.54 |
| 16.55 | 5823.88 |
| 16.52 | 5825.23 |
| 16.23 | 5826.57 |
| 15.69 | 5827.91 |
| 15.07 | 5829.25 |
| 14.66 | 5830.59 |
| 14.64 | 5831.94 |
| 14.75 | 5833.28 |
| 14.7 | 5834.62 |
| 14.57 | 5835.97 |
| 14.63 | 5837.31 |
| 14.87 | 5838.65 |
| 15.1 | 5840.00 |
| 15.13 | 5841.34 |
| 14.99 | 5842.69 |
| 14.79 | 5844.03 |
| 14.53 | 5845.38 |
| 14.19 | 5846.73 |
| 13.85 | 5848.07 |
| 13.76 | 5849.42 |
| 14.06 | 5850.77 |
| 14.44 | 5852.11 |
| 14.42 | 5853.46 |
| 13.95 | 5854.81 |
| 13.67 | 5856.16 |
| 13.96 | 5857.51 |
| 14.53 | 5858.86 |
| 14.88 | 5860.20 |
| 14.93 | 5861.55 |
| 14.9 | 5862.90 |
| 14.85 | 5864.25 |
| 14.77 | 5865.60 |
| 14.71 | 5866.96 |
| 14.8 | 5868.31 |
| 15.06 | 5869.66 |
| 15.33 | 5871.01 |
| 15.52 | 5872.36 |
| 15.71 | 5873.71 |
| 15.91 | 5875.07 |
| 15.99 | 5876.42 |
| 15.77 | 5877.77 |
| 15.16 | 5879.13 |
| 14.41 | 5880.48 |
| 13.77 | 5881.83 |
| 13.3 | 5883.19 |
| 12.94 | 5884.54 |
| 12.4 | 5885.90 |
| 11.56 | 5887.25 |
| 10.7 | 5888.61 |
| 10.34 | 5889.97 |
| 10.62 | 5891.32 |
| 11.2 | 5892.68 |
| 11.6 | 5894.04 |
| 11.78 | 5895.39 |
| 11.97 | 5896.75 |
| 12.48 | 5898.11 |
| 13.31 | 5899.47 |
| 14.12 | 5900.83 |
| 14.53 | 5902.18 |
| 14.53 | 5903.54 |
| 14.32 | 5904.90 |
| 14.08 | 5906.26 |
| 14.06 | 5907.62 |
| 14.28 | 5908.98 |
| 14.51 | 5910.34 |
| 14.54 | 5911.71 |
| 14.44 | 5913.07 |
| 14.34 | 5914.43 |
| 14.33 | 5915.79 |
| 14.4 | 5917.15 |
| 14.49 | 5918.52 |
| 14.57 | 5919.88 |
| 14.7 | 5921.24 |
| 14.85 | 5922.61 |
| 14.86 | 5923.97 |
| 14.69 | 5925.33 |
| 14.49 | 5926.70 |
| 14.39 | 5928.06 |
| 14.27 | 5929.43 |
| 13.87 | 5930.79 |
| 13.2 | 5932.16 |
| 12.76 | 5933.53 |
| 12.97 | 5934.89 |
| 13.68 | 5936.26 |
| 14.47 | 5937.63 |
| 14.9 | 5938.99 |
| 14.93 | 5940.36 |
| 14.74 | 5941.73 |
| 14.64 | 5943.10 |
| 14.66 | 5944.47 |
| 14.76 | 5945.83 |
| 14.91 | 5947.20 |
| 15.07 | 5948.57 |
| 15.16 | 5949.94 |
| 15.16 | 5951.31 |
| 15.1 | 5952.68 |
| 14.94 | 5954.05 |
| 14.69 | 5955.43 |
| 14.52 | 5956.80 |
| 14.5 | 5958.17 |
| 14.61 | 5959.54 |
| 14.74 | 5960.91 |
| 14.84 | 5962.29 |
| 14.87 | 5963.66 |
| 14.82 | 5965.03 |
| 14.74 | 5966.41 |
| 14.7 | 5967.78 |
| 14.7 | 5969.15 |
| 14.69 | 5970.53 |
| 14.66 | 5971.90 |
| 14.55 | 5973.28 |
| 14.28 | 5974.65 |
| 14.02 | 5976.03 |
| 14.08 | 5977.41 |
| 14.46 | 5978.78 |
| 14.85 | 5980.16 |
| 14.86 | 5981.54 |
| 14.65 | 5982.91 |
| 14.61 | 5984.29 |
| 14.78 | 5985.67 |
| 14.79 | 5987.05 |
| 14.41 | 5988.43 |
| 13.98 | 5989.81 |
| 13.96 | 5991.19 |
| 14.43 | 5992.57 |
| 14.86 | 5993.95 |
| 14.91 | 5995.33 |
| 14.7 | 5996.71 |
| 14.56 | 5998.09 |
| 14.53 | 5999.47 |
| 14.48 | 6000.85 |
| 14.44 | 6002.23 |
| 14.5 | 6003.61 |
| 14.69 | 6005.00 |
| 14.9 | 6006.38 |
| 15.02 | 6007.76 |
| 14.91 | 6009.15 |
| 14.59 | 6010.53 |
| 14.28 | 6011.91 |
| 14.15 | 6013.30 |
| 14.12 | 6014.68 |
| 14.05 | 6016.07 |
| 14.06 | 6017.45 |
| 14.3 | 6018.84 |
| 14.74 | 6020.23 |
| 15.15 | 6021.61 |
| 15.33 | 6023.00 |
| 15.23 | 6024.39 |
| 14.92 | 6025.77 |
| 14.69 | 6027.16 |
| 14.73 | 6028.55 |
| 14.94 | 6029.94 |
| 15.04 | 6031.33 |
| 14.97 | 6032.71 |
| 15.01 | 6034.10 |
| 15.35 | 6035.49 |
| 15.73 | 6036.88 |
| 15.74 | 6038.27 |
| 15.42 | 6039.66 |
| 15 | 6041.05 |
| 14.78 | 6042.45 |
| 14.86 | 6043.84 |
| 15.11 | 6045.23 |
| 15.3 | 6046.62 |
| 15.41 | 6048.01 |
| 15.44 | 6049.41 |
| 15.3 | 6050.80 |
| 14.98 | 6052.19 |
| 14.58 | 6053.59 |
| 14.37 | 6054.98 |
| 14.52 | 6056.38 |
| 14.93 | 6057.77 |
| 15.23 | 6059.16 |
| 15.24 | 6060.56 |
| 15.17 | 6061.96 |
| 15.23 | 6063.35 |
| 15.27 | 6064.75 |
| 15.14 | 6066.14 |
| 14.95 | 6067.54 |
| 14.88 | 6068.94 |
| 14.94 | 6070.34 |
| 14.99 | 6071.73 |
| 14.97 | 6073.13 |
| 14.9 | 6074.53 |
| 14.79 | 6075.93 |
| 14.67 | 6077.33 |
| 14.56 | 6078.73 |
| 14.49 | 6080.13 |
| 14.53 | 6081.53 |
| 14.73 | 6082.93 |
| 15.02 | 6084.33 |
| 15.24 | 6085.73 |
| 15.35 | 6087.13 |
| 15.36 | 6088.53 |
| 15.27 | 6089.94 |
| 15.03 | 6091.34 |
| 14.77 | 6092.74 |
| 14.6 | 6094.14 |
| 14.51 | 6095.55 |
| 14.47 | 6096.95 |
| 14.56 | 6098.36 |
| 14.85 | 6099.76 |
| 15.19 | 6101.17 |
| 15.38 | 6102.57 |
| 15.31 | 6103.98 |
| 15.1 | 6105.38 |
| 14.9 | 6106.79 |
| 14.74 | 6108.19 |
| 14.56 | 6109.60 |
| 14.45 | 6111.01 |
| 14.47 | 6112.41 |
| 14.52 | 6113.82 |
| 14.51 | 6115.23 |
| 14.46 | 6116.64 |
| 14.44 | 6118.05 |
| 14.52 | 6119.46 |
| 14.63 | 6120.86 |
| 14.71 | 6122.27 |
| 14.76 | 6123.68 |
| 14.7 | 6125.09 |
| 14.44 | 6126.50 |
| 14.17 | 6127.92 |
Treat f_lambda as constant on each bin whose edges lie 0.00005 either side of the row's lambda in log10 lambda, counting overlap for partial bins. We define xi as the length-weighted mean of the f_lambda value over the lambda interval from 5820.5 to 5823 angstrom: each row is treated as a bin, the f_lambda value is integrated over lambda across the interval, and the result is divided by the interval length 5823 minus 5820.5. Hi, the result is 16.3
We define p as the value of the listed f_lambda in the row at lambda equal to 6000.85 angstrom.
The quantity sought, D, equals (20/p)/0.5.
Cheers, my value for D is 2.76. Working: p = 14.48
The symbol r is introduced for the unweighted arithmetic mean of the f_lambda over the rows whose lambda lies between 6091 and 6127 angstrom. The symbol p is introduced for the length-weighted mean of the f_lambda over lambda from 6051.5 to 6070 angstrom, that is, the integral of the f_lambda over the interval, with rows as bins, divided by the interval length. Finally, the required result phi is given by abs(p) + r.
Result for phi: 29.7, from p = 14.96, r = 14.7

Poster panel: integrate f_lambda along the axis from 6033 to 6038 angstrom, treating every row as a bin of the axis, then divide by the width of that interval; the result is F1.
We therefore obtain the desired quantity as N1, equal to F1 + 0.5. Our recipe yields 15.9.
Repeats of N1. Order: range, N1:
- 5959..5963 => 15.2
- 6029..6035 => 15.5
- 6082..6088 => 15.6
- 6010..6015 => 14.8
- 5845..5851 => 14.5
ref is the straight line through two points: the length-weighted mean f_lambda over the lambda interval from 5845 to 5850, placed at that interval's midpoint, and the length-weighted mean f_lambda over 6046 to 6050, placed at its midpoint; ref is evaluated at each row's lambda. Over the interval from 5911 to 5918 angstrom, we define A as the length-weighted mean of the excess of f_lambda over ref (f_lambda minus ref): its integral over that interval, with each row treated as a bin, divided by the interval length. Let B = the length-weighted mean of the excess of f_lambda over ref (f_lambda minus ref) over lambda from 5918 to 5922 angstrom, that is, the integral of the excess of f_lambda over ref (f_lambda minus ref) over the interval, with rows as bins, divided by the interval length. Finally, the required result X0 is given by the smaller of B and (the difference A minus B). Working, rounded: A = -0.1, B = 0.1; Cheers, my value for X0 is -0.15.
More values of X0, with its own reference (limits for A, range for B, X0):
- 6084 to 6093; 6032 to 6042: -0.47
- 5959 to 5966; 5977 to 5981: -0.41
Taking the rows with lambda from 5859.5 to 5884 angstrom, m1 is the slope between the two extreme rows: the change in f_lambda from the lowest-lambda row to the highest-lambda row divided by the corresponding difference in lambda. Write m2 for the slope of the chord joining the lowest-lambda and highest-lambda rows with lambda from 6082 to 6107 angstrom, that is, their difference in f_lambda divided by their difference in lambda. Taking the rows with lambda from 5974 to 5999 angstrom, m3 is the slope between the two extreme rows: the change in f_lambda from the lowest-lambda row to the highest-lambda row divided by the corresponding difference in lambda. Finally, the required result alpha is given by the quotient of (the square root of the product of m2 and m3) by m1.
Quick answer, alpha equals -0.1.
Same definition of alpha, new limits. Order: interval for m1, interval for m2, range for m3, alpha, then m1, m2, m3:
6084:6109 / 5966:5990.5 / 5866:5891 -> -6.7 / -0.012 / -0.032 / -0.19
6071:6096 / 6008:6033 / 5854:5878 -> -0.7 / -0.020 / 0.003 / 0.08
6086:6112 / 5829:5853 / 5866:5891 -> -1.9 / -0.038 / -0.028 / -0.19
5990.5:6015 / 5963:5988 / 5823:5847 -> 2.8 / 0.007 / -0.003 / -0.10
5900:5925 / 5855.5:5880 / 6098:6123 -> 0.6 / 0.032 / 0.065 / 0.01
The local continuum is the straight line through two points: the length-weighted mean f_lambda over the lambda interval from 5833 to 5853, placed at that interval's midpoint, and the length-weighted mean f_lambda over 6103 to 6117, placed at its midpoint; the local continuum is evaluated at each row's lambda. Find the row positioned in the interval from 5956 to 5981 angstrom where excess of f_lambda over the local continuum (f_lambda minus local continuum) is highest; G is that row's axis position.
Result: 5963.66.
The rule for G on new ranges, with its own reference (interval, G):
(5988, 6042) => 6038.27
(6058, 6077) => 6064.75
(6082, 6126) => 6102.57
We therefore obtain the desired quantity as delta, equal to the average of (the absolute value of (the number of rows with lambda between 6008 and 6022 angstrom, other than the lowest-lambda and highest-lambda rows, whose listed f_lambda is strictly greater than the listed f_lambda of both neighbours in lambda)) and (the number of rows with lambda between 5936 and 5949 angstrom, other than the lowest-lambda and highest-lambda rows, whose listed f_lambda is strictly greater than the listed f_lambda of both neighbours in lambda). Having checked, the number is 0.5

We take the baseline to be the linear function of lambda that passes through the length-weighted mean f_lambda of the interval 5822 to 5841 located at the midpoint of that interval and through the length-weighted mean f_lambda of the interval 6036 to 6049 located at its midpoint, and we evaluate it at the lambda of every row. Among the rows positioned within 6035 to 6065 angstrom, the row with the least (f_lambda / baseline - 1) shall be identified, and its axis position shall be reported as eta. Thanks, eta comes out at 6054.98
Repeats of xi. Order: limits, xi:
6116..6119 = 14.4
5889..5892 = 10.5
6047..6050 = 15.4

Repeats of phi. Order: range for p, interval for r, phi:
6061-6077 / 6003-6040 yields 29.9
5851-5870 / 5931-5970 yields 29.1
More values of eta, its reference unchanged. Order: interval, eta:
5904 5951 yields 5933.53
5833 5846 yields 5845.38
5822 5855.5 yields 5849.42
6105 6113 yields 6111.01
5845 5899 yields 5889.97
